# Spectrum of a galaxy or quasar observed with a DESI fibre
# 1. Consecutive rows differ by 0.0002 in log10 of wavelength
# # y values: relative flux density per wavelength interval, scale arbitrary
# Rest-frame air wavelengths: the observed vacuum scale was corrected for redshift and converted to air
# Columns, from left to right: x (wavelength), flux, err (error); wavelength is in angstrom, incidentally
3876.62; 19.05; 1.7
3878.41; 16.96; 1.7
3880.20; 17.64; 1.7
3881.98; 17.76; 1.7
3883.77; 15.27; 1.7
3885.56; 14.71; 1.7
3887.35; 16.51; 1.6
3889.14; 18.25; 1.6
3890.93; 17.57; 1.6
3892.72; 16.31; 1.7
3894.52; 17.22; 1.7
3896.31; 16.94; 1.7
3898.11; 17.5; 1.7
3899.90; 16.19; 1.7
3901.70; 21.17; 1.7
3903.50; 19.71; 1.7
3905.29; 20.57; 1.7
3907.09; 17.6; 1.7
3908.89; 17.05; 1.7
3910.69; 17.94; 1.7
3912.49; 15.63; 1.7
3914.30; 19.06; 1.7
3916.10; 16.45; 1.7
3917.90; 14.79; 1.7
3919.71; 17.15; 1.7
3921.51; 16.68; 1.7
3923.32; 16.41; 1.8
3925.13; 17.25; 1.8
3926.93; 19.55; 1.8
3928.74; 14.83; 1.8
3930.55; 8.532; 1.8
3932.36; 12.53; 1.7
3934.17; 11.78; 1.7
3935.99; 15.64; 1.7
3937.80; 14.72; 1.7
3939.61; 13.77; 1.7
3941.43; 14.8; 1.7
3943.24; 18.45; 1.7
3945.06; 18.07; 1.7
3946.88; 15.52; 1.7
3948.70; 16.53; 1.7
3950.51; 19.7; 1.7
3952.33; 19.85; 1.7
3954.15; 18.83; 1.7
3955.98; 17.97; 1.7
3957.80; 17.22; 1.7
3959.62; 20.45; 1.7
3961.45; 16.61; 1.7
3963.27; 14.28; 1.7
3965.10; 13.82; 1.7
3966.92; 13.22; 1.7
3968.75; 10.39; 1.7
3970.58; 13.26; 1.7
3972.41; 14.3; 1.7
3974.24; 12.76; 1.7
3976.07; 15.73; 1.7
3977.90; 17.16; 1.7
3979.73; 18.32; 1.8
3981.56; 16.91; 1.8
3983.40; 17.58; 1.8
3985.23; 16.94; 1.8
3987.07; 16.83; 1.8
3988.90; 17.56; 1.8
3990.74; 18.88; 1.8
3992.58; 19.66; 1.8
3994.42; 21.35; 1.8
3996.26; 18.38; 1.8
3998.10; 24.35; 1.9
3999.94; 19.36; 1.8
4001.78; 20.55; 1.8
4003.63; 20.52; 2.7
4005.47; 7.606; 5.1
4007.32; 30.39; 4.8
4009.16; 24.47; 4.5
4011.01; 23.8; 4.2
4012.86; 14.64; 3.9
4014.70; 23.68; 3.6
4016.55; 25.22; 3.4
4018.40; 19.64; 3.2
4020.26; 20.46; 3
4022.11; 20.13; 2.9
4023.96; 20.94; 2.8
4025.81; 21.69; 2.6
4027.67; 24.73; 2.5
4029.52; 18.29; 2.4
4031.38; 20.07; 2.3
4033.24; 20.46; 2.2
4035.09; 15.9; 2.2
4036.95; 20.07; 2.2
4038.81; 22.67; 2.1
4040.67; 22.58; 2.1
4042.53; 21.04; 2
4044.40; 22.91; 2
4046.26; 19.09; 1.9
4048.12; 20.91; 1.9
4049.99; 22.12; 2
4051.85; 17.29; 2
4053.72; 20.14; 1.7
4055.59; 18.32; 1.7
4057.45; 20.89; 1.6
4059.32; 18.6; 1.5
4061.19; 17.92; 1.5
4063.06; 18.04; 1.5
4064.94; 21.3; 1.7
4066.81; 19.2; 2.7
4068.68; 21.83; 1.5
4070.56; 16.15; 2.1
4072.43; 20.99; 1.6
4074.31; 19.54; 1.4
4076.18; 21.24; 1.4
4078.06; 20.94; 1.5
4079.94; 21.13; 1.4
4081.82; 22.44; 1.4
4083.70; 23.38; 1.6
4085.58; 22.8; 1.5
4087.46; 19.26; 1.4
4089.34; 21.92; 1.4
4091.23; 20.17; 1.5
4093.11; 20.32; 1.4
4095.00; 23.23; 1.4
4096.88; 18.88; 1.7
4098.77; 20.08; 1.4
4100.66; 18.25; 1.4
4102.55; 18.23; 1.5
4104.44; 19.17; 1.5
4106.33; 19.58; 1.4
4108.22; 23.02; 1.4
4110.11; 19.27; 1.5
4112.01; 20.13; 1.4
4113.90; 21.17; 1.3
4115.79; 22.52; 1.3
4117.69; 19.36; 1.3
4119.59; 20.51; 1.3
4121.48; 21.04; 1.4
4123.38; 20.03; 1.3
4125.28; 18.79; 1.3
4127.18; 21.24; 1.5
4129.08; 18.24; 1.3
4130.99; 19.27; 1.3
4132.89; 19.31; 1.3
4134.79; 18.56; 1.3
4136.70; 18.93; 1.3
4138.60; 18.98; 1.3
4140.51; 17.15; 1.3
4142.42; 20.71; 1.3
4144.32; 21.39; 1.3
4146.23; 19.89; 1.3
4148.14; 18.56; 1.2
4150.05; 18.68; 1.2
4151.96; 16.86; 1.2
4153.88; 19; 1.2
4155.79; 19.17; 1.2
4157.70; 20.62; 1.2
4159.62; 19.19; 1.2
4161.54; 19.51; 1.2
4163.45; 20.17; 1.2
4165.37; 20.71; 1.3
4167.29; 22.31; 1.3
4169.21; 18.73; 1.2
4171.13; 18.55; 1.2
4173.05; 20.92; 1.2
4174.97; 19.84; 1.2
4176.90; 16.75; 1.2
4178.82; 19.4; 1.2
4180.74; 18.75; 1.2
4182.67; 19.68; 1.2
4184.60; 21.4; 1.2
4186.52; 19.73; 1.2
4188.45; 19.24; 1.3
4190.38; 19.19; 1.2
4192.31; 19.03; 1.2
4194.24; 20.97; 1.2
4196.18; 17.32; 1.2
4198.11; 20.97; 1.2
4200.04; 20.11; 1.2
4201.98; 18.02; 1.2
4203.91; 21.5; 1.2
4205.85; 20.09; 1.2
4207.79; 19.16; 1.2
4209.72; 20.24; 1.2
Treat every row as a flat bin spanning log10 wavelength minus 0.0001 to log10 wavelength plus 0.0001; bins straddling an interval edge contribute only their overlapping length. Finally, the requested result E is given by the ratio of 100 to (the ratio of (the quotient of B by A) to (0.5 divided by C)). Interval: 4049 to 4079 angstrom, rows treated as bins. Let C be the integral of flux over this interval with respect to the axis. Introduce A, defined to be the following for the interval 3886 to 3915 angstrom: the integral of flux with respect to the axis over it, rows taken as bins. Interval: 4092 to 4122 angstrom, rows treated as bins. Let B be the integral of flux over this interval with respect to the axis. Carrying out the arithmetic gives 0.072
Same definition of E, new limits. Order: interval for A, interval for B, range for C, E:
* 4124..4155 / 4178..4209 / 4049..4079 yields 0.082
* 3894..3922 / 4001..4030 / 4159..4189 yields 0.068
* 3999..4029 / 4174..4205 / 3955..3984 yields 0.116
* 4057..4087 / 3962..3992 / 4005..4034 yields 0.106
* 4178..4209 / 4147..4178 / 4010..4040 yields 0.081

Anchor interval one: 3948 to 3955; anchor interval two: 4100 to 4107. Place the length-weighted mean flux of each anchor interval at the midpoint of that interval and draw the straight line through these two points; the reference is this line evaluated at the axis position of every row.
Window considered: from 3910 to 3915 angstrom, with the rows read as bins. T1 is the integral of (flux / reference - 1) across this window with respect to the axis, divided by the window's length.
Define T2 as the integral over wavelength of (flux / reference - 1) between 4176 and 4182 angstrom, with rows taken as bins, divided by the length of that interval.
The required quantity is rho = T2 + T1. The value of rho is -0.09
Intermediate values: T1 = -0.07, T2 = -0.022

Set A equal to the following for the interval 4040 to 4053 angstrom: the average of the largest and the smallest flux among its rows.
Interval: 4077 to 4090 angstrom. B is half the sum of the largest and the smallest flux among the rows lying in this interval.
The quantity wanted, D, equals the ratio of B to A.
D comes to 1.06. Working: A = 20.1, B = 21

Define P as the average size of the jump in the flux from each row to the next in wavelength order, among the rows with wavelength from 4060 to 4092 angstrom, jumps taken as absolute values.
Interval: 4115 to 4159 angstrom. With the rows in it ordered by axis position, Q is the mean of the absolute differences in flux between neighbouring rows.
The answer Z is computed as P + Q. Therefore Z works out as 3.4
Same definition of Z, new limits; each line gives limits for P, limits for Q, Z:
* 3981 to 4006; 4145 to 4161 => 3.8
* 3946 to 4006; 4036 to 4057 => 4.3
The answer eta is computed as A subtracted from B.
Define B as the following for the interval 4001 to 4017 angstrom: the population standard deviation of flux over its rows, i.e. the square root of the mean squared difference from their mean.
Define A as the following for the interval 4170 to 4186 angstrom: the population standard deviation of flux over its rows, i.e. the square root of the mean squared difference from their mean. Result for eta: 4.9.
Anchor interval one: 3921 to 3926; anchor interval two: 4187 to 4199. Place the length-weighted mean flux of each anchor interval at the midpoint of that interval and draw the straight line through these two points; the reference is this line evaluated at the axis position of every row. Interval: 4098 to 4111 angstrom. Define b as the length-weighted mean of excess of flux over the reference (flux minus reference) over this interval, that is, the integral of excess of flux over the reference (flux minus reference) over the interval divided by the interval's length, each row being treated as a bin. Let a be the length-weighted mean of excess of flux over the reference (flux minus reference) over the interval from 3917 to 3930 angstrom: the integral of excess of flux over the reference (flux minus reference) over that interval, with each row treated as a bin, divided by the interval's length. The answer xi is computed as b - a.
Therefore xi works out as 1.4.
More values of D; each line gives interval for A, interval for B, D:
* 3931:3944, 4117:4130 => 1.31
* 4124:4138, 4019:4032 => 1.09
